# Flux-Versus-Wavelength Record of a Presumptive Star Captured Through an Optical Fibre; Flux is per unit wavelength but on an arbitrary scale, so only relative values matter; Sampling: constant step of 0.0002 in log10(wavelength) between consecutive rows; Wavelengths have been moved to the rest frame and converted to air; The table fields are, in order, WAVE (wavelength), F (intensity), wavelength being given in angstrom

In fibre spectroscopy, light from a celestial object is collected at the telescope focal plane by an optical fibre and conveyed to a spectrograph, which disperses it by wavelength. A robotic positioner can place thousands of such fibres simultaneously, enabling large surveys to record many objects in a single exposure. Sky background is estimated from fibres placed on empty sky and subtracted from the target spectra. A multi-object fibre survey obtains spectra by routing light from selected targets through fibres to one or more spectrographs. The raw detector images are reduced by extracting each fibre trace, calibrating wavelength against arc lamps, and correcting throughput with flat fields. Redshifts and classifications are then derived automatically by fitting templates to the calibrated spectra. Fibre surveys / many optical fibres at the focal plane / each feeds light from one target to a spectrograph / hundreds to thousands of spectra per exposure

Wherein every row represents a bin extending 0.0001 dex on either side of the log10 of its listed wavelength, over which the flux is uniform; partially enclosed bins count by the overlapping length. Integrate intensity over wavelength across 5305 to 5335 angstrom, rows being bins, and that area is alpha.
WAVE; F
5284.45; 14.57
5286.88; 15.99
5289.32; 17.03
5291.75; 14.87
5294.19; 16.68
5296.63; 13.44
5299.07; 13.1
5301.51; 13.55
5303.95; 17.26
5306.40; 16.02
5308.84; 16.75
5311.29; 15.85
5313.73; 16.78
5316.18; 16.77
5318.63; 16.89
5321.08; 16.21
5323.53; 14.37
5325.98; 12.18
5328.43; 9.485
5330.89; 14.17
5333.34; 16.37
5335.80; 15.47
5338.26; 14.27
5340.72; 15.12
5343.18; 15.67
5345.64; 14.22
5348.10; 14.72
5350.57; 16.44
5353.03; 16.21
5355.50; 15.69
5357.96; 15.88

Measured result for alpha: 455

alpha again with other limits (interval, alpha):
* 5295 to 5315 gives 307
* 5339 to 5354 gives 230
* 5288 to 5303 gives 222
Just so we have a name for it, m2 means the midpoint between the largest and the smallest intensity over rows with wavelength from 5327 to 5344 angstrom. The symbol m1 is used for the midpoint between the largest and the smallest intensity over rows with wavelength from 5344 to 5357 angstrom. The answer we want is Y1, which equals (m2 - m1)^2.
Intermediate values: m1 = 15.3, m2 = 13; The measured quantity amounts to 5.8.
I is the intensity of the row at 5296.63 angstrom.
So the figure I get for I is 13.44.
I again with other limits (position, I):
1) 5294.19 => 16.68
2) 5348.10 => 14.72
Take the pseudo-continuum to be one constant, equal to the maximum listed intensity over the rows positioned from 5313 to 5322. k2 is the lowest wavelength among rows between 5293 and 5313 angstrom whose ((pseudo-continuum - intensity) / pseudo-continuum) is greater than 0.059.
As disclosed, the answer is 5296.63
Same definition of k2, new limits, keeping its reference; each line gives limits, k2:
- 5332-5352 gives 5335.80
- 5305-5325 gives 5311.29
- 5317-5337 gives 5323.53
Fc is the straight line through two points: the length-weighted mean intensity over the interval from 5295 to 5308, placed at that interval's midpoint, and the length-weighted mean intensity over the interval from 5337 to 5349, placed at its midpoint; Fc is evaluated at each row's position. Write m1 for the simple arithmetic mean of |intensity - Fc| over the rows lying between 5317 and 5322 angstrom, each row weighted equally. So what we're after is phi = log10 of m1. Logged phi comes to 0.2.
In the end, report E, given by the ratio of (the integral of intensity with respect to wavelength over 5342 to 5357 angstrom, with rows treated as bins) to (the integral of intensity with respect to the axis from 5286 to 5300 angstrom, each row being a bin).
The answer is 1.09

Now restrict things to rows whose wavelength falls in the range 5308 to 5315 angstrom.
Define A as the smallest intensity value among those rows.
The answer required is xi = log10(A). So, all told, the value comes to 1.20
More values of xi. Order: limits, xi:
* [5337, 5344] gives 1.15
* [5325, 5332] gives 0.98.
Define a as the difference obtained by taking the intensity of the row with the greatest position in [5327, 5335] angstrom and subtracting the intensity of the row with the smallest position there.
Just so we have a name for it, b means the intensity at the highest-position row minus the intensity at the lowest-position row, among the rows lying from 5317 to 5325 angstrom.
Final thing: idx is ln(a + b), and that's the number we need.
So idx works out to 1.5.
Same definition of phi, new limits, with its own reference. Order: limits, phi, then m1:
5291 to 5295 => 0.0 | 1.0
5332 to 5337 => 0.0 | 1.1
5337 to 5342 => -0.4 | 0.4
